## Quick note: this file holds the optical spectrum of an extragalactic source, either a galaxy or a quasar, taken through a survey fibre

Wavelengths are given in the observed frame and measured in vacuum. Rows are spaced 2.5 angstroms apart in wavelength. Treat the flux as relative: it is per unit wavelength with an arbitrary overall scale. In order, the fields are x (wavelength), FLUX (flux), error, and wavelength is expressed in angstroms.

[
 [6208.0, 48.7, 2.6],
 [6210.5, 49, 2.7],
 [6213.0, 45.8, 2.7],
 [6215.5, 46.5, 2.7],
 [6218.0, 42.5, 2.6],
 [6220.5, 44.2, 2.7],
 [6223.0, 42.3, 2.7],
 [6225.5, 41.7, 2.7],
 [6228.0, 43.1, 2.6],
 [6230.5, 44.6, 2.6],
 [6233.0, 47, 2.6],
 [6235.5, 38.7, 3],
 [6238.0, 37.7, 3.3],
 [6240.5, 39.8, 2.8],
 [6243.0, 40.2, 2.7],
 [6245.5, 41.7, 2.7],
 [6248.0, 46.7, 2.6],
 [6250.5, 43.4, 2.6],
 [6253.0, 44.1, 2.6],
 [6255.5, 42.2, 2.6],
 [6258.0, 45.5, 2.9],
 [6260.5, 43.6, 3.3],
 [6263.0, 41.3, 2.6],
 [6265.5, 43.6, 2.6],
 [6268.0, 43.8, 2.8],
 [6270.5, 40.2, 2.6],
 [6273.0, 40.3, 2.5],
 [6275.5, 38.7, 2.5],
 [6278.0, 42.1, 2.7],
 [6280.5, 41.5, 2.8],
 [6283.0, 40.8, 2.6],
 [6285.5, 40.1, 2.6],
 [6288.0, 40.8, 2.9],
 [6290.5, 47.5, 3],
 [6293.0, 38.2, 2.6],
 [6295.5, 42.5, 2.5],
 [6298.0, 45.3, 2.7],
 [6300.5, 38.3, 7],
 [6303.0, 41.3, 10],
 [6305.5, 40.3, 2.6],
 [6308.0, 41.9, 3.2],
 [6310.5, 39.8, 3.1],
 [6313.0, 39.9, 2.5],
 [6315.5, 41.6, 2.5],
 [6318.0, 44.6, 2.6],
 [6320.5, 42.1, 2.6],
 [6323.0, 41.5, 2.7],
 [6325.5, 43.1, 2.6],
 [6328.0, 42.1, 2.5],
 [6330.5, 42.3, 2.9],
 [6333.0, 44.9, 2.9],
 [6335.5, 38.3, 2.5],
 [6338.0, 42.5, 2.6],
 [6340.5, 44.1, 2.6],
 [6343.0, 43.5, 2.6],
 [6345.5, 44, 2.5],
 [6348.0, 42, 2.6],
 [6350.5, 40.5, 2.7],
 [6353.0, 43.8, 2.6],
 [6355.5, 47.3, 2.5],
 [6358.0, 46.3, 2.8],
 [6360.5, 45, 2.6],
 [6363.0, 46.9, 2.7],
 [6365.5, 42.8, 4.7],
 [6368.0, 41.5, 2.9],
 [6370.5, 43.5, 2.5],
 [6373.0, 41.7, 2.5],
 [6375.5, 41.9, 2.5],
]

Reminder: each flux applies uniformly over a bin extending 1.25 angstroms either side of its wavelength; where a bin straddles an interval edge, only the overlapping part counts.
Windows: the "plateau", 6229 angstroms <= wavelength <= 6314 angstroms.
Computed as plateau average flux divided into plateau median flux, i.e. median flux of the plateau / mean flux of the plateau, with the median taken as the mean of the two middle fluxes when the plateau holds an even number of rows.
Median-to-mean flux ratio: 0.989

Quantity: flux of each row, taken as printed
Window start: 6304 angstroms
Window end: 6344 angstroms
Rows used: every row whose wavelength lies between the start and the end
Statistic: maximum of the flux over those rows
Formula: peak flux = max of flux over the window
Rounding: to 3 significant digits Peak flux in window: 44.9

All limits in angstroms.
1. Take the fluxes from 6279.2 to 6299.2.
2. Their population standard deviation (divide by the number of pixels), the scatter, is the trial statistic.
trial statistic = 2.80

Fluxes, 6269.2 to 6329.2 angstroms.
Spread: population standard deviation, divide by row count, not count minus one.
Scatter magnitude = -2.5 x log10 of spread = -0.8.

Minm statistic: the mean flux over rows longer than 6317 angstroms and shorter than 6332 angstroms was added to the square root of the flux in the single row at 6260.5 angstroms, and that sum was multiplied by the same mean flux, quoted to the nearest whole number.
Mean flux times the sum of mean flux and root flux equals 2098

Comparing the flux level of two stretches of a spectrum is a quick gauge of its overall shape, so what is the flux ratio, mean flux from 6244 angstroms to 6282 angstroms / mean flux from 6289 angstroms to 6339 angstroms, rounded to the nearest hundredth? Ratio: 1.02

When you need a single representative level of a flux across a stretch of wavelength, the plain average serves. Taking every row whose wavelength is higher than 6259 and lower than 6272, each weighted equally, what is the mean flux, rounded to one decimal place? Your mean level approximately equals 42.5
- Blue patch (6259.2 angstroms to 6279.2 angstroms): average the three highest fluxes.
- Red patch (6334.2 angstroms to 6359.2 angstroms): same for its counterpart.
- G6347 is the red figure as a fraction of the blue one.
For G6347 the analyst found 1.05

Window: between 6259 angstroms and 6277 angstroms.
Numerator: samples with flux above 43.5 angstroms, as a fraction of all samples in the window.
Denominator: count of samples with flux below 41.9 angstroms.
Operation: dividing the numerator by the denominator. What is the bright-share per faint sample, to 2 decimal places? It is 0.11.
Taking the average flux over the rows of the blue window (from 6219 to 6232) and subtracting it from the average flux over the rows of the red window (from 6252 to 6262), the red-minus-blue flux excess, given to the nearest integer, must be 1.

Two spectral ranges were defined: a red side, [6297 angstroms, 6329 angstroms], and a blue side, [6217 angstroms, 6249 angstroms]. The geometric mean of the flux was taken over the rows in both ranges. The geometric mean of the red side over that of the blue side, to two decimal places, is 0.99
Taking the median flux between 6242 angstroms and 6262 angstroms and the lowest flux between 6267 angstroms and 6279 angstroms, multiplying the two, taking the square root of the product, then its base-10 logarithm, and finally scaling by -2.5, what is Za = -4.033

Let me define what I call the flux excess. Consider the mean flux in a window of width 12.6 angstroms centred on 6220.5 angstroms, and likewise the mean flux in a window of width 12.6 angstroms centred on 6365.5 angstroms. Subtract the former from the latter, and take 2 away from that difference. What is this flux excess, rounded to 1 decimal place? -1.5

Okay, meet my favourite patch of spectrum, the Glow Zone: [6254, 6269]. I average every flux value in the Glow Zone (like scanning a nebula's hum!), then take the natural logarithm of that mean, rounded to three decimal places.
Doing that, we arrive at 3.769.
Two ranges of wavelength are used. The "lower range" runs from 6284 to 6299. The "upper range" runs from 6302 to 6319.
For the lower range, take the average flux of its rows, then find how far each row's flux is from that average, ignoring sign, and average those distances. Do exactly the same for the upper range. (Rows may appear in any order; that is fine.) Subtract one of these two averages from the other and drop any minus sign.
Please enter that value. 1.5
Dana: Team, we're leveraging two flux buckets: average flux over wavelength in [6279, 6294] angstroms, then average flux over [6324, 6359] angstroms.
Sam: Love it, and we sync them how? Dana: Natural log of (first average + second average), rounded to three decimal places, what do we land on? 4.439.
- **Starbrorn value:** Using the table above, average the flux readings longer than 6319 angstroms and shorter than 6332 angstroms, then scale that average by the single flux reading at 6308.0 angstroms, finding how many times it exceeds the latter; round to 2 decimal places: 1.01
